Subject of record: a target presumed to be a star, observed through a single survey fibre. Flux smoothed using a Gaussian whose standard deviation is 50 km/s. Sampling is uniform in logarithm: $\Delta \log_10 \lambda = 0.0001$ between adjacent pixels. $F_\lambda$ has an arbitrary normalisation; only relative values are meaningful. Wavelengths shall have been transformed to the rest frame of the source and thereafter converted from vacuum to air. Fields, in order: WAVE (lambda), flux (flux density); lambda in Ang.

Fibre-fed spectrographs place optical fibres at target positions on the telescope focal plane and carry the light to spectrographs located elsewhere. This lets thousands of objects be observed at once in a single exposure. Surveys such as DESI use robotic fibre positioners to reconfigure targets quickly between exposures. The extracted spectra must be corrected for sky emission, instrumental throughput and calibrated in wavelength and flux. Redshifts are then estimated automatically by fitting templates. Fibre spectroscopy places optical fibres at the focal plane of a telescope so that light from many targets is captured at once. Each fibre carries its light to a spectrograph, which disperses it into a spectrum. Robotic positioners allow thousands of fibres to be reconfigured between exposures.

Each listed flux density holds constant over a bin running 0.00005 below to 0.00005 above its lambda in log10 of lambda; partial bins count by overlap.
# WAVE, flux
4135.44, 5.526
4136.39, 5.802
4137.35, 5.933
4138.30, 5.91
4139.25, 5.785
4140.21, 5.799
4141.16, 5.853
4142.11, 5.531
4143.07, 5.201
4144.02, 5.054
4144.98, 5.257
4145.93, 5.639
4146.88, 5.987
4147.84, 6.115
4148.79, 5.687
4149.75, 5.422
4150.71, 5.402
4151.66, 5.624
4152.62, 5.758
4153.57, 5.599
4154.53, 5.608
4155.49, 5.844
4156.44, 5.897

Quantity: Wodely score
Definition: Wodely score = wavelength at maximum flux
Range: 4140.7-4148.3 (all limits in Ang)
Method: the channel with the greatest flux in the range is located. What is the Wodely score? 4147.84 Ang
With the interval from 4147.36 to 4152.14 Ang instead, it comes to 4147.84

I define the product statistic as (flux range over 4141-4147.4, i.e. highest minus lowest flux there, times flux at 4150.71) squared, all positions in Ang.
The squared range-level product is 25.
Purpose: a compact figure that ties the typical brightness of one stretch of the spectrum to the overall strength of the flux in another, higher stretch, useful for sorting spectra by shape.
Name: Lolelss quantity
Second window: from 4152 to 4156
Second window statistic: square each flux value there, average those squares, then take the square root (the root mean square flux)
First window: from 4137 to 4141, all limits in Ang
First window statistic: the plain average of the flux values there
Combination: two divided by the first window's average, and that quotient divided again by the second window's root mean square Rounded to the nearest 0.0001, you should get 0.0599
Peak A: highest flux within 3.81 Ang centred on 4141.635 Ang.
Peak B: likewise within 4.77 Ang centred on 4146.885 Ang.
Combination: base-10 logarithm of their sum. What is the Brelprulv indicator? 1.078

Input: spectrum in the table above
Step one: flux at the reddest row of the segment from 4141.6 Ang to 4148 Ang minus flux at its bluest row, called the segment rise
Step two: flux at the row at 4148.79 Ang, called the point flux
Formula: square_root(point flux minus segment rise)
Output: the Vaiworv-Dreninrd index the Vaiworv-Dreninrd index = 2.26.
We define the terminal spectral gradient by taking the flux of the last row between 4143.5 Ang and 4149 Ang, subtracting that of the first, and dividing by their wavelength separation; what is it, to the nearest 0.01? 0.13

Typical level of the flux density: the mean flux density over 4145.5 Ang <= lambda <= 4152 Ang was 5.70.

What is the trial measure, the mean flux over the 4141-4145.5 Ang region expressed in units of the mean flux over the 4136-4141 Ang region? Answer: 0.92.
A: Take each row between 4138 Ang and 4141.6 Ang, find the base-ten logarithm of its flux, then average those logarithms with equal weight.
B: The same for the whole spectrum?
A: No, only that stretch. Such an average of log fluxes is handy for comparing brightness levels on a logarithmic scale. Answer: 0.766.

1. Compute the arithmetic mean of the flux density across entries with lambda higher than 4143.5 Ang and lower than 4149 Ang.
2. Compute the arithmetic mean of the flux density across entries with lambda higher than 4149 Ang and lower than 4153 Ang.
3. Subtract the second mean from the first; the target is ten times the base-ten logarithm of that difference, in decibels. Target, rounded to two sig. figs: -11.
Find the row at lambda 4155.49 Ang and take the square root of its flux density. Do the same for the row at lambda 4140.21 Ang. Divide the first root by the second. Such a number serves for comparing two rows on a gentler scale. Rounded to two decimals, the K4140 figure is 1.00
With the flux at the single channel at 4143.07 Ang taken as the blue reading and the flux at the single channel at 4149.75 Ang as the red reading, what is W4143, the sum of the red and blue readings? 10.6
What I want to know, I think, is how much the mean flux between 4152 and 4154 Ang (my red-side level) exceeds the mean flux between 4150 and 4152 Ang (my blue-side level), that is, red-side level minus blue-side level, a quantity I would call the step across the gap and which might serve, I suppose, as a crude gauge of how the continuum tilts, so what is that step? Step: 0.2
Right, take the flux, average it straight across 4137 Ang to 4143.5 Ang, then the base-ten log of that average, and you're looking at 0.757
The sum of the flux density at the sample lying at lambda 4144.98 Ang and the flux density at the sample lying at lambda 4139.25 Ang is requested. 11.0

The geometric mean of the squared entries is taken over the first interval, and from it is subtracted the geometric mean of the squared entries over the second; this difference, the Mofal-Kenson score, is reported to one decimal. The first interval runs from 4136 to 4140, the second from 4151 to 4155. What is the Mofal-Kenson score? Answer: 2.4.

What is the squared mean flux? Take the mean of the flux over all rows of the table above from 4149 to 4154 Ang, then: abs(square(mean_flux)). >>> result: 31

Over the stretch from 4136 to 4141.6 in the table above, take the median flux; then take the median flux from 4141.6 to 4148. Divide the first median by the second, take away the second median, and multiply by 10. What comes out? -44.8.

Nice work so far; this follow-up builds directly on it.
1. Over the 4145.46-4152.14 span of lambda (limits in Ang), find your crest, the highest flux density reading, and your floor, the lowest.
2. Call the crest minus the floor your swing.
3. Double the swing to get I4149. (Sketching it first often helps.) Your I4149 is 1.43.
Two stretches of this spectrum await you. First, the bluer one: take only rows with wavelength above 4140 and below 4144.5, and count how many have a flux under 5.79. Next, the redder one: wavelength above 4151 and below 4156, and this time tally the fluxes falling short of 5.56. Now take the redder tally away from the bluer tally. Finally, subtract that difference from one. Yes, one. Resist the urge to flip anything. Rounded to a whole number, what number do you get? -2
